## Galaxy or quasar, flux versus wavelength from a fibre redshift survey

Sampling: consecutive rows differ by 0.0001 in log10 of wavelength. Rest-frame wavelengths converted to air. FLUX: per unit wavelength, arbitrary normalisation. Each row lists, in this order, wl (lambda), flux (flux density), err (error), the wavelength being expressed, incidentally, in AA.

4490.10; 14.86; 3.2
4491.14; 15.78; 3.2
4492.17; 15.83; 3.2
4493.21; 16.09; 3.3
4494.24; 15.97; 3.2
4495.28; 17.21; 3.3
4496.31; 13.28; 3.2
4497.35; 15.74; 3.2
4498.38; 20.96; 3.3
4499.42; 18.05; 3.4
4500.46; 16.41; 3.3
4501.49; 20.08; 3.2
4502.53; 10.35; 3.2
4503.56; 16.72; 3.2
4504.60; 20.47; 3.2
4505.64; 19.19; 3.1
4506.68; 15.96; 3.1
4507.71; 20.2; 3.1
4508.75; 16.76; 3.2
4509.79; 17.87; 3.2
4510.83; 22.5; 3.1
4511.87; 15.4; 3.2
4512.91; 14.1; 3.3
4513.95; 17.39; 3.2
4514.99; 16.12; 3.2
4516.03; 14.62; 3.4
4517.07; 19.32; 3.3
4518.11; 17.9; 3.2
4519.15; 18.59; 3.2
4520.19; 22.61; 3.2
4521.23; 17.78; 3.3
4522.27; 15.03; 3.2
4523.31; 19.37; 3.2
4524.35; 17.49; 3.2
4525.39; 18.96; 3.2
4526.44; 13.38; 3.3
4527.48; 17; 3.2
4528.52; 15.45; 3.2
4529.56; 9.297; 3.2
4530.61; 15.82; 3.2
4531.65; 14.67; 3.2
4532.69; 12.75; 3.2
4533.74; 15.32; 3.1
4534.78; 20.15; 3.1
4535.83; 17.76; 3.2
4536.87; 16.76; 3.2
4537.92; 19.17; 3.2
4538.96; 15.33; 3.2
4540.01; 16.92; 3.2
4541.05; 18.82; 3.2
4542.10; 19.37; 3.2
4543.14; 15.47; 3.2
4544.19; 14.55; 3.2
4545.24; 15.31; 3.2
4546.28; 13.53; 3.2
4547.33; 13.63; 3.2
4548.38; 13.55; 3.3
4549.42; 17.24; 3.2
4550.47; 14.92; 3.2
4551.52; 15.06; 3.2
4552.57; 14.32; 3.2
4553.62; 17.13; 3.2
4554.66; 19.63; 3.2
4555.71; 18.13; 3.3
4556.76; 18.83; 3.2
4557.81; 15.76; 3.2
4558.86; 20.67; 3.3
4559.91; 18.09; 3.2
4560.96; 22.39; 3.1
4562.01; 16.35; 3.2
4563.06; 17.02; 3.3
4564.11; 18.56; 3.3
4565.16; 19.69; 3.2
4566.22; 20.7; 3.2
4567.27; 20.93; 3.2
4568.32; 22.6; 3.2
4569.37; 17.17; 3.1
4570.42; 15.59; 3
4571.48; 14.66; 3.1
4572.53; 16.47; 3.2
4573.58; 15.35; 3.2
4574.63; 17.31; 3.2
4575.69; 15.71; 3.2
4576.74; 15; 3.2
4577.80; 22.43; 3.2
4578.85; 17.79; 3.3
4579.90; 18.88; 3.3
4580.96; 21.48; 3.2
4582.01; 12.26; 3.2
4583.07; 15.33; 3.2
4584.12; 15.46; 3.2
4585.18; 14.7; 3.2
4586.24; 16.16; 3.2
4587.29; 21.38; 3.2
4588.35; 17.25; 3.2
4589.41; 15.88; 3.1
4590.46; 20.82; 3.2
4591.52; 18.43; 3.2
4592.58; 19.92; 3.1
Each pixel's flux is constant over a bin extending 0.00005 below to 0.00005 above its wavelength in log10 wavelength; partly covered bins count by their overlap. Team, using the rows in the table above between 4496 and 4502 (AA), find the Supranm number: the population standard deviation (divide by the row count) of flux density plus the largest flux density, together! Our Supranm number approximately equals 23.6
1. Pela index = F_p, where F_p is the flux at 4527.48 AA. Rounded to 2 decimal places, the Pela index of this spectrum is 17.00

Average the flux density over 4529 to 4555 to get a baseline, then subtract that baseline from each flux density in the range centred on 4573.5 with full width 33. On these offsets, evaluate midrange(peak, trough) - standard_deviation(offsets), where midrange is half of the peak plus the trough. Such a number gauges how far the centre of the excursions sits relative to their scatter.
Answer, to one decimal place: -1.1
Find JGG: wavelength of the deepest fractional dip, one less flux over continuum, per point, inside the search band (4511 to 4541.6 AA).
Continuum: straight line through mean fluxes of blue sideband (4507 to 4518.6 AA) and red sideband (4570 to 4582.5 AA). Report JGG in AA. 4529.56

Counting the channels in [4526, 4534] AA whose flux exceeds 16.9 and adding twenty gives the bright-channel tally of 21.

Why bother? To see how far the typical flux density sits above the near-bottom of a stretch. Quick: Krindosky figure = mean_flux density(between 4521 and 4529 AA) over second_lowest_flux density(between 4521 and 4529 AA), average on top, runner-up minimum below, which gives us 1.12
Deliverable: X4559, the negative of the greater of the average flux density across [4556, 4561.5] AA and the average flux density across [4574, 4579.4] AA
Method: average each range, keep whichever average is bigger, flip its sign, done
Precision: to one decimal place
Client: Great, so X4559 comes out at -19.1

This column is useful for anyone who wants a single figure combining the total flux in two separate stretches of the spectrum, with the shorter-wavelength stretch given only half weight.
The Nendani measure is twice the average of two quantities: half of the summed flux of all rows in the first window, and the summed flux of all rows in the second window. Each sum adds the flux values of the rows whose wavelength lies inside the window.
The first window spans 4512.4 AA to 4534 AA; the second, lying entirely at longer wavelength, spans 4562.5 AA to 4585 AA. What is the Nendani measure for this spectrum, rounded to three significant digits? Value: 542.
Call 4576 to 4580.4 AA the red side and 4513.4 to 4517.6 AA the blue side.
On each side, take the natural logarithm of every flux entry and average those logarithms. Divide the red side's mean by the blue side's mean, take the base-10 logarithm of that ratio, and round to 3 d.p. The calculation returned 0.013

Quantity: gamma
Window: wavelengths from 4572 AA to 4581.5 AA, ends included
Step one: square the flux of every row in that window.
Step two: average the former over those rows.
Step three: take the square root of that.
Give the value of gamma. 18.0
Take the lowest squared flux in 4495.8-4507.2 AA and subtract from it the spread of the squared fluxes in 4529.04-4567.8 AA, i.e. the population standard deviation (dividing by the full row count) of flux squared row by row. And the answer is 17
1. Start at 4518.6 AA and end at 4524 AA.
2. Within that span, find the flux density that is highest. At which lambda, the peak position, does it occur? 4520.19 AA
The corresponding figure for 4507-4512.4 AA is 4510.83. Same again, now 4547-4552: 4549.42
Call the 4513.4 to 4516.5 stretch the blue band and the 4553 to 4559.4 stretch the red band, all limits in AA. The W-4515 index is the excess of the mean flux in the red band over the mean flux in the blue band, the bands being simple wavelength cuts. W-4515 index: 2.3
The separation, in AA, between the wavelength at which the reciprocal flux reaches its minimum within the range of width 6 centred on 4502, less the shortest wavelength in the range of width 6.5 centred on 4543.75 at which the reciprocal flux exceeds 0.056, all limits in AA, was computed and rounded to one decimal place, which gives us -38.5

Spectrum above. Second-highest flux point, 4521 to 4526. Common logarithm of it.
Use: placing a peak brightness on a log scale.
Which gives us 1.28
